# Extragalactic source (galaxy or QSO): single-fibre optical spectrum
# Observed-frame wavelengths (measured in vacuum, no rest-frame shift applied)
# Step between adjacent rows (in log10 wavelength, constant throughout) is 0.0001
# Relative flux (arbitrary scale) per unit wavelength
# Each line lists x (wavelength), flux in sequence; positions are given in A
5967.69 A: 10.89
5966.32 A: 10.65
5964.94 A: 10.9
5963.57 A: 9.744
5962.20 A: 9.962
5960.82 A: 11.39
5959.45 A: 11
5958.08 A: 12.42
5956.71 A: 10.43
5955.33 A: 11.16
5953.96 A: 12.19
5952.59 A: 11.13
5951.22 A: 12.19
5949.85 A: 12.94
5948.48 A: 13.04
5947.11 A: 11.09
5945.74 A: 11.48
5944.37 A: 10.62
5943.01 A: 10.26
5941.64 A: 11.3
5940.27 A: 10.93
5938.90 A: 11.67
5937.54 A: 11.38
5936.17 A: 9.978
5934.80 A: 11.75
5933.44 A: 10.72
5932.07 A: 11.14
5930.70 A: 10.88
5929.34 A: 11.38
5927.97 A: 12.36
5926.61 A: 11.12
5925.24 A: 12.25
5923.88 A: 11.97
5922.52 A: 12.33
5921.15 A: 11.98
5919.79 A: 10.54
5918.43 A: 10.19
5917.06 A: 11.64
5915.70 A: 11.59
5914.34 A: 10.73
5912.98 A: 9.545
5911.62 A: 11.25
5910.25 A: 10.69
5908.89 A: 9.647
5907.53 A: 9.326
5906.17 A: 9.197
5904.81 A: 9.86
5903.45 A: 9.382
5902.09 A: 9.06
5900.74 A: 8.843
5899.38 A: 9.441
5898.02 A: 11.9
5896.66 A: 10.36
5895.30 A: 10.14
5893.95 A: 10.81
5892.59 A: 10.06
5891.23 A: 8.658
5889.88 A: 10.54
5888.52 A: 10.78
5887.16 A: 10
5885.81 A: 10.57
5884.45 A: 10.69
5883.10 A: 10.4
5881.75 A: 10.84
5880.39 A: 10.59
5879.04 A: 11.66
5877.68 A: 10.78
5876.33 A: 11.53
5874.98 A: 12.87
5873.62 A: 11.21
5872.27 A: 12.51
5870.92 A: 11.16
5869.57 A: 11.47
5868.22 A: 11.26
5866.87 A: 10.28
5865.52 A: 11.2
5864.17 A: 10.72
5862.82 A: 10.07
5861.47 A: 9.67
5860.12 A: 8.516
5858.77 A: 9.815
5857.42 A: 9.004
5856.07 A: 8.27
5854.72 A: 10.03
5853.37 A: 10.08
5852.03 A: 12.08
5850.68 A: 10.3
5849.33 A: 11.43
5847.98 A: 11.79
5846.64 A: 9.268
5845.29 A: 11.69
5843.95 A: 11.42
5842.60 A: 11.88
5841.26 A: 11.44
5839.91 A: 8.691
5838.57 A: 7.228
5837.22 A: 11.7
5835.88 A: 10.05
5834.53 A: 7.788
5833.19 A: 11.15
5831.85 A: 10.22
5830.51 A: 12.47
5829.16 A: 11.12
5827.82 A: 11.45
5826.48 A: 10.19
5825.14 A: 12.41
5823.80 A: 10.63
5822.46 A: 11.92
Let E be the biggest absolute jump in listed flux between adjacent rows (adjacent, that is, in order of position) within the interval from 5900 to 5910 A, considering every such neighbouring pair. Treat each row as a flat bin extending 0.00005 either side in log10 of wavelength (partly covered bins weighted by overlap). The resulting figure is 0.66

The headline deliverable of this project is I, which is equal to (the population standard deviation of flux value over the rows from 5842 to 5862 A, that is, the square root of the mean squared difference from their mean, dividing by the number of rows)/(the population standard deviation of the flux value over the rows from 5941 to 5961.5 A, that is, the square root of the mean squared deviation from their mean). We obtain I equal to 1.5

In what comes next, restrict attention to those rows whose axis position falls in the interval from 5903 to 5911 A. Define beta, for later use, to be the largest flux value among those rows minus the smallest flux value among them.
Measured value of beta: 1.5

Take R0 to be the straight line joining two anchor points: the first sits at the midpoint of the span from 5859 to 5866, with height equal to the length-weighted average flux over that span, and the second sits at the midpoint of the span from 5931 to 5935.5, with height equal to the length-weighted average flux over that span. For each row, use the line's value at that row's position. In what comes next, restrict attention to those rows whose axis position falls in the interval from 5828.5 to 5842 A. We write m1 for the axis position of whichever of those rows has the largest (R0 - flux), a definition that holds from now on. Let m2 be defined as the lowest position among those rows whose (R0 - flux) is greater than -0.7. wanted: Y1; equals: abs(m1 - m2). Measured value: 4.0 A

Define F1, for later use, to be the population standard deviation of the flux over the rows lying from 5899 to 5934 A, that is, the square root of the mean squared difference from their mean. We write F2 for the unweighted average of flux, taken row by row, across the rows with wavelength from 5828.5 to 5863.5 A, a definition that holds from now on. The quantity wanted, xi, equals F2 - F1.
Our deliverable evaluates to 9.2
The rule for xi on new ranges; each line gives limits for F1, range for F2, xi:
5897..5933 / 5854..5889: 9.5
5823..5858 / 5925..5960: 10.0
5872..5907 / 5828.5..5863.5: 9.2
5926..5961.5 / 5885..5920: 9.4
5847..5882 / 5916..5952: 10.3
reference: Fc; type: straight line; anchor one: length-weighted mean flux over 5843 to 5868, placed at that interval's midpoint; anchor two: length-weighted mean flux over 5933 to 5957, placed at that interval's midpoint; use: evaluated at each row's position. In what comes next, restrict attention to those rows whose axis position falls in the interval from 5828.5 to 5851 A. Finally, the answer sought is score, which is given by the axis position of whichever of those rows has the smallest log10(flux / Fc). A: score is 5838.57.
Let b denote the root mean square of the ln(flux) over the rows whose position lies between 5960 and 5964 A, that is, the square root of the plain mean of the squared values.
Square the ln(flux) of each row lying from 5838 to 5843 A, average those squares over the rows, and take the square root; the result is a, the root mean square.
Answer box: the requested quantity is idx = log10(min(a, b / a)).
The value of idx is 0.012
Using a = 2.27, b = 2.34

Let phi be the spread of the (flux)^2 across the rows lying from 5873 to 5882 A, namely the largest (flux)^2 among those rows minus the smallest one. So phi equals 53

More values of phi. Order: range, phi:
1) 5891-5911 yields 67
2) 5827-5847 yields 103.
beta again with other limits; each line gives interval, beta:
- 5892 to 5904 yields 3.1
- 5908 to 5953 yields 3.5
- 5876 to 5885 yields 1.3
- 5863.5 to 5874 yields 2.2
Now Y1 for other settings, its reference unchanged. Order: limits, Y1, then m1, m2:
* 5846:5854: 0.0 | 5846.64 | 5846.64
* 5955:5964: 8.2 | 5963.57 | 5955.33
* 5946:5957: 9.6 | 5956.71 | 5947.11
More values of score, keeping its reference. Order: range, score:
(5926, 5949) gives 5936.17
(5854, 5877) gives 5856.07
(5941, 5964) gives 5963.57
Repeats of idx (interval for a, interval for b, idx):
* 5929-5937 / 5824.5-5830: 0.005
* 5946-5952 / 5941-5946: -0.021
